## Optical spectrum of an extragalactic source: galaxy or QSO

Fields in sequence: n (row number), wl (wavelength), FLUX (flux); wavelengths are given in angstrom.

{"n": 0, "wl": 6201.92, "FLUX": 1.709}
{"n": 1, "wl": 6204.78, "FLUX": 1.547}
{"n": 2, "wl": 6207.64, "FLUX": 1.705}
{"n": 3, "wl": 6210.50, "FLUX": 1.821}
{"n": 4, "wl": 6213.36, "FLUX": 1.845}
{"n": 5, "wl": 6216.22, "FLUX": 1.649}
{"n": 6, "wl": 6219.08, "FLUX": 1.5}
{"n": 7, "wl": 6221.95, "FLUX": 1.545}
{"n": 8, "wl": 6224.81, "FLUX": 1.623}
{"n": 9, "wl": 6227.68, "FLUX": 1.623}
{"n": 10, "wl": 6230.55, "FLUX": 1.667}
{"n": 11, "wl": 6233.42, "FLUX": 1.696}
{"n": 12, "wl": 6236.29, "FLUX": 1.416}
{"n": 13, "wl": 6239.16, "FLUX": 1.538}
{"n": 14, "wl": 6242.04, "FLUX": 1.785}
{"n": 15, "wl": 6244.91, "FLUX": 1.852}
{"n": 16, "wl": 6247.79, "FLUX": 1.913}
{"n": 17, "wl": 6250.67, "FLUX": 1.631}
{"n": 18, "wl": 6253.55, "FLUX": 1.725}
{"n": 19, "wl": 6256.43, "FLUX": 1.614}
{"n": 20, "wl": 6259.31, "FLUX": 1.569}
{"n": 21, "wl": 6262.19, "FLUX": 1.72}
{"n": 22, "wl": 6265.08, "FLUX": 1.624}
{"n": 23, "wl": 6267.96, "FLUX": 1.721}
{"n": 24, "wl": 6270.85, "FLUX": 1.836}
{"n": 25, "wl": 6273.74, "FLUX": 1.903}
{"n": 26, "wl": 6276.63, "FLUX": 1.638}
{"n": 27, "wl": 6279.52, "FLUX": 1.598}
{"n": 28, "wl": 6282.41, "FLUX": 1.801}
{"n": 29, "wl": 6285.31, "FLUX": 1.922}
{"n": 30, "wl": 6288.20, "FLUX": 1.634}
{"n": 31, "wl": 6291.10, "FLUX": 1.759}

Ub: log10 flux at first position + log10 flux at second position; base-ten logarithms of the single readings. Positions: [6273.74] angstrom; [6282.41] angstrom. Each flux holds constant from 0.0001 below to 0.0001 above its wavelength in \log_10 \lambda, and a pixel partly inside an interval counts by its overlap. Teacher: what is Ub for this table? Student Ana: 0.535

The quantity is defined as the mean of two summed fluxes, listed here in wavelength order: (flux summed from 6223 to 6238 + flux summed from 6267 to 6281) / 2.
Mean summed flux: 8.36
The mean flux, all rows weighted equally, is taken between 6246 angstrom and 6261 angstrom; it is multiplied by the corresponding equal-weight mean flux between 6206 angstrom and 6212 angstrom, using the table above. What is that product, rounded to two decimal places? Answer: 2.98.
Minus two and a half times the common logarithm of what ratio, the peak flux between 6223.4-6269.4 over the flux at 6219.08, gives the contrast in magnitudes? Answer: -0.264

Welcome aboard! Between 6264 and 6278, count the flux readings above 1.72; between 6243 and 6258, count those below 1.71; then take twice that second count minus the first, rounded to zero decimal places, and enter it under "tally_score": 1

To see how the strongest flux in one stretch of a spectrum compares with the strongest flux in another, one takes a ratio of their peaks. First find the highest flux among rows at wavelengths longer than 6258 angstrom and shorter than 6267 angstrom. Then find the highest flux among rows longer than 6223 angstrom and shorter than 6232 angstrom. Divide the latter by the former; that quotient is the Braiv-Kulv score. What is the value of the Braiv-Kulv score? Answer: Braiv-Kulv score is 0.97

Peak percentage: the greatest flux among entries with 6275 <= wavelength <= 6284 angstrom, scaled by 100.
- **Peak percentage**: 180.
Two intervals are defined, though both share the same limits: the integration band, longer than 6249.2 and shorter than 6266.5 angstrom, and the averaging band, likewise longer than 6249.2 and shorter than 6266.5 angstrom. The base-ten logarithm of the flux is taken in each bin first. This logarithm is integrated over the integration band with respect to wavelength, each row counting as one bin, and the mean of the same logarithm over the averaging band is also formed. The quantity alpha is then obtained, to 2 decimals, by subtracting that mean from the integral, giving 3.53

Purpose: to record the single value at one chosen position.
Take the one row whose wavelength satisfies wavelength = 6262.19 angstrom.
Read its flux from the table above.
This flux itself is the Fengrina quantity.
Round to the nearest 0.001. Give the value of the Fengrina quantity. 1.720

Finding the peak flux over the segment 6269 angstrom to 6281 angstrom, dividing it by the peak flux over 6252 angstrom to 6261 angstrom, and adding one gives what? 2.10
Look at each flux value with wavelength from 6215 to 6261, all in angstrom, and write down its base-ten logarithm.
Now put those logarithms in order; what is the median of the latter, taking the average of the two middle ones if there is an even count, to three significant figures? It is 0.211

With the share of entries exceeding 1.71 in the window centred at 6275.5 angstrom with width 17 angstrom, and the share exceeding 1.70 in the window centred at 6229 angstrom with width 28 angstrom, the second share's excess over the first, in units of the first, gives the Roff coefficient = -0.85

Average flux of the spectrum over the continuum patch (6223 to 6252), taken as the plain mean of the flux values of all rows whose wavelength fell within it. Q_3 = 1.67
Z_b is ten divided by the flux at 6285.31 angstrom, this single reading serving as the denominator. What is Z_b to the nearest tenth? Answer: 5.2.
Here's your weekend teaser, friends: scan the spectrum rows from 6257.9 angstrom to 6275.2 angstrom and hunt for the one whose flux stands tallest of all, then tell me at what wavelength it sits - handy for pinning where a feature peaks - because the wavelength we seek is 6273.74 angstrom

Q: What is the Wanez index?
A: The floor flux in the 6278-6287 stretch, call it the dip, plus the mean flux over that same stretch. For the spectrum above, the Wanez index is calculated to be 3.37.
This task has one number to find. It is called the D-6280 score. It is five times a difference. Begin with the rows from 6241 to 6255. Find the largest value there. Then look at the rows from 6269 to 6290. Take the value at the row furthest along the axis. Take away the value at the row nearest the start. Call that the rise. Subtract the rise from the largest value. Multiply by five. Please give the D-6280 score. 10.6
